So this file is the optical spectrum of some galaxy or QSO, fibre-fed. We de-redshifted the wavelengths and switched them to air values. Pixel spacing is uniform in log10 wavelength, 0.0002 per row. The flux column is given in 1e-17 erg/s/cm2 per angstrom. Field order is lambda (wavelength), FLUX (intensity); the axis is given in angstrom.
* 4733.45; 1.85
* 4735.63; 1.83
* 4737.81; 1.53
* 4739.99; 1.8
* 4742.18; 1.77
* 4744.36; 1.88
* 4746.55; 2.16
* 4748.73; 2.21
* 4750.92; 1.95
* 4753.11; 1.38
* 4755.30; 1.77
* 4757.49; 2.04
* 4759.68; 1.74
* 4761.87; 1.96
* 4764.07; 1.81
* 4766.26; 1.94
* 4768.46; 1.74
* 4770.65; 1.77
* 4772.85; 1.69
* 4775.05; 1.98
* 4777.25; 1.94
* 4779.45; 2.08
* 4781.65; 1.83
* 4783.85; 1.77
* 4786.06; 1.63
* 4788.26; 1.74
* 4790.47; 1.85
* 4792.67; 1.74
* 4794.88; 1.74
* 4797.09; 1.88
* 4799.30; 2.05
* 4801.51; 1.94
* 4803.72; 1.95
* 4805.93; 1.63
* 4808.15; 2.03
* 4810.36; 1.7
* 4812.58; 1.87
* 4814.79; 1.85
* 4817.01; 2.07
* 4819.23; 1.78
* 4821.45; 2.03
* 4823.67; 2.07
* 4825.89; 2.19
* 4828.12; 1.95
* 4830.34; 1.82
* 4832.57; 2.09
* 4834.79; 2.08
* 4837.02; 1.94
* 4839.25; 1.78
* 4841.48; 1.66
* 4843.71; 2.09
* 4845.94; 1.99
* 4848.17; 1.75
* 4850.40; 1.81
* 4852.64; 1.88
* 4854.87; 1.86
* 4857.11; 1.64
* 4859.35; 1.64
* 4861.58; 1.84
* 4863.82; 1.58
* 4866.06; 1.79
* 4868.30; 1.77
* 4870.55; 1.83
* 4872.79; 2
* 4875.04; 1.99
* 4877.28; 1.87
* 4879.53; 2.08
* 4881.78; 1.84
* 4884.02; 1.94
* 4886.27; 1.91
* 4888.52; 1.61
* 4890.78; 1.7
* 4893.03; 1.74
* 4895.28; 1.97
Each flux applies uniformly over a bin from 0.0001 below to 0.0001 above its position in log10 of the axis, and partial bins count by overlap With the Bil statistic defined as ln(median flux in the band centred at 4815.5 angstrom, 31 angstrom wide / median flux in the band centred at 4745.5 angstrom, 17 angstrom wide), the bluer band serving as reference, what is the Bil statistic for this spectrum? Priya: 0.06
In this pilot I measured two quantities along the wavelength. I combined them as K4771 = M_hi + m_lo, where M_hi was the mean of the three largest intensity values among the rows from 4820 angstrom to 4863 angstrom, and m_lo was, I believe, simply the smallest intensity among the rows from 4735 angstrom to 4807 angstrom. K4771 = 3.50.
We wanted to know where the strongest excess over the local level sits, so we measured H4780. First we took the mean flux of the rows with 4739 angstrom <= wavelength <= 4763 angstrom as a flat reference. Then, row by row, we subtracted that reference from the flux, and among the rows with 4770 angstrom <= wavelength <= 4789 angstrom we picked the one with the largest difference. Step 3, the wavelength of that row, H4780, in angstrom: 4779.45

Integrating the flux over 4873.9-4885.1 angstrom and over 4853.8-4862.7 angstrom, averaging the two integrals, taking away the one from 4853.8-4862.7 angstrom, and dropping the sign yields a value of 3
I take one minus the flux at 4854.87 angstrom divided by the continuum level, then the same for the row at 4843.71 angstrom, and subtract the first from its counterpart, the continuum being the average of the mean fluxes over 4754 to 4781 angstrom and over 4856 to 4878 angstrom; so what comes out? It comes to -0.13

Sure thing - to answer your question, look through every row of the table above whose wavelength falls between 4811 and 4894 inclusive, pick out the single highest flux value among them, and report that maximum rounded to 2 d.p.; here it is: 2.19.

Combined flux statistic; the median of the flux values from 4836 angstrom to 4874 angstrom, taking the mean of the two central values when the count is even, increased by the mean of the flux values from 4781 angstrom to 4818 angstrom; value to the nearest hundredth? 3.65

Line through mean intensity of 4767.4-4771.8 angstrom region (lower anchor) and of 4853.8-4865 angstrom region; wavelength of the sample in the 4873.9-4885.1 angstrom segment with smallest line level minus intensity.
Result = 4879.53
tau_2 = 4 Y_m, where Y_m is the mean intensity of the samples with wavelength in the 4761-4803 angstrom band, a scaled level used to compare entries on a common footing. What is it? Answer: 7.39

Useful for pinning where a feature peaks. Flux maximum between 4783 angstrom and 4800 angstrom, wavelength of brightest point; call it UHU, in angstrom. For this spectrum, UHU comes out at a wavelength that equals 4799.30 angstrom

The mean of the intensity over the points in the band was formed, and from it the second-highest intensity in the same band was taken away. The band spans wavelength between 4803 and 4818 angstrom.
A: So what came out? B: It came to -0.16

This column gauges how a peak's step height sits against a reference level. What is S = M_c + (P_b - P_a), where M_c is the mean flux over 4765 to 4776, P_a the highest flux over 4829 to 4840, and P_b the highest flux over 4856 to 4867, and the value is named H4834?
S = 1.57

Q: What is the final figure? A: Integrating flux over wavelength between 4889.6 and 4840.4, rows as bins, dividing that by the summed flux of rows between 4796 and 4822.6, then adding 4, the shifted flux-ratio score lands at 8.0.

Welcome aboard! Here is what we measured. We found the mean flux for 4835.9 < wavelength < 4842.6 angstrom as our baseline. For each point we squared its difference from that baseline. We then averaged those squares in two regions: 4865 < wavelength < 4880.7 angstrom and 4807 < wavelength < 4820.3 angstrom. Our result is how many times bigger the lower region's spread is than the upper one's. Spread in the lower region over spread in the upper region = 1.0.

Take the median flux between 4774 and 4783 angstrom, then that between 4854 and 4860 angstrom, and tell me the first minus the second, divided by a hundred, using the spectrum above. 0.0032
